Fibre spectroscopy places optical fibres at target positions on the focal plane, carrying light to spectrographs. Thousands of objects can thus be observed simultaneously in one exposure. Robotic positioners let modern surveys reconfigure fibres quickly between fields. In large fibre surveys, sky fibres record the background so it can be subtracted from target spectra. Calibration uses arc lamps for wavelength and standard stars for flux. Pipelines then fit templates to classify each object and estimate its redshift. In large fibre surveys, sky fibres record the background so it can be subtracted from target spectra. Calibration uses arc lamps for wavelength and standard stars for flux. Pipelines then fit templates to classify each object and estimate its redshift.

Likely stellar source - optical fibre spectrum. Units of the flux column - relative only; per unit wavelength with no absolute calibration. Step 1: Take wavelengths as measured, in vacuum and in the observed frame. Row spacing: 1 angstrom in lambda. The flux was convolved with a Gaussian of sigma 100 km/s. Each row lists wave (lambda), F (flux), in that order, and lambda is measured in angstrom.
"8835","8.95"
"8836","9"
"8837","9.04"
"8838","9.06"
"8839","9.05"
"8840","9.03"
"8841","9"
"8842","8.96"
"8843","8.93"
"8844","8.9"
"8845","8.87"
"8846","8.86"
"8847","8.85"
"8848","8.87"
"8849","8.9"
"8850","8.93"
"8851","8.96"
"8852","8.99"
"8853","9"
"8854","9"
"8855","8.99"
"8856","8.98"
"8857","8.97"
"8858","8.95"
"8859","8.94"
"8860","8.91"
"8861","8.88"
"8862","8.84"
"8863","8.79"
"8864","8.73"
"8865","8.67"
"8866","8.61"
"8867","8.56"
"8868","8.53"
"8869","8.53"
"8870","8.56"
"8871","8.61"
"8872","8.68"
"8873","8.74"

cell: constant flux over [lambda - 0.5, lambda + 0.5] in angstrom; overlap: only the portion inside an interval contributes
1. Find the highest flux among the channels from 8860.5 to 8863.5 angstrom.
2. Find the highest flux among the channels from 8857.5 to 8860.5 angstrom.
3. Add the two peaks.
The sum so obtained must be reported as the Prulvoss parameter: 17.8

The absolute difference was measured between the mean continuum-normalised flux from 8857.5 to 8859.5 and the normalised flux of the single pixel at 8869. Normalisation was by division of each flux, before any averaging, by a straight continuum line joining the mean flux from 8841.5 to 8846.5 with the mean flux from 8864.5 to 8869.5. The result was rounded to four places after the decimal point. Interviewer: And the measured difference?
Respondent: 0.0307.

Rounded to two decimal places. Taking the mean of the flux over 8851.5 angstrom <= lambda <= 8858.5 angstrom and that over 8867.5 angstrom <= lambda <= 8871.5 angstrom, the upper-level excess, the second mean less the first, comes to -0.43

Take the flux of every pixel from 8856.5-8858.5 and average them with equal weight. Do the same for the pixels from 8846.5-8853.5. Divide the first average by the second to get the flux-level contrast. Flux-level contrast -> 1.00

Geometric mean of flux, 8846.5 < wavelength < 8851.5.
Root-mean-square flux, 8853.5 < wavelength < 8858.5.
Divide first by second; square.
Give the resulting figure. 0.98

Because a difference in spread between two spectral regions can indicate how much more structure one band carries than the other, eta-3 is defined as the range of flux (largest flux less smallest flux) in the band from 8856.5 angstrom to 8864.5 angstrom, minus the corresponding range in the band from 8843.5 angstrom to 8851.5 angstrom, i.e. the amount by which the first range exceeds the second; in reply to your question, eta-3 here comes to 0.130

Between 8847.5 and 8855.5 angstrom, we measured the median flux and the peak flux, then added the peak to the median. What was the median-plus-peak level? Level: 18.0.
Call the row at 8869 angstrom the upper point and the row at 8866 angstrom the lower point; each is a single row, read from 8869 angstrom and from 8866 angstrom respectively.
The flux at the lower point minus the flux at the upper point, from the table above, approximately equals 0.08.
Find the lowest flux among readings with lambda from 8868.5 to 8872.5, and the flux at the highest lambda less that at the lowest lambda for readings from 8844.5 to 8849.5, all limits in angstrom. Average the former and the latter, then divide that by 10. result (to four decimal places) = 0.4280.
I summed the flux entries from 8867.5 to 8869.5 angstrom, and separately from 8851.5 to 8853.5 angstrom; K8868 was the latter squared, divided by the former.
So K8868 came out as 19.0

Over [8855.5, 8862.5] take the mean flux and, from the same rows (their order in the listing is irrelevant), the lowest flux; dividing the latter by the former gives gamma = 0.991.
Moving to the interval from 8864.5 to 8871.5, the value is 0.994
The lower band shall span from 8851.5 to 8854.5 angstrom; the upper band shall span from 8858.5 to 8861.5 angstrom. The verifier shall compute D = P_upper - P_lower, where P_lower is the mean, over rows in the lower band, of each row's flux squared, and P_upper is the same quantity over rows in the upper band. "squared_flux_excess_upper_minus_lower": -1.6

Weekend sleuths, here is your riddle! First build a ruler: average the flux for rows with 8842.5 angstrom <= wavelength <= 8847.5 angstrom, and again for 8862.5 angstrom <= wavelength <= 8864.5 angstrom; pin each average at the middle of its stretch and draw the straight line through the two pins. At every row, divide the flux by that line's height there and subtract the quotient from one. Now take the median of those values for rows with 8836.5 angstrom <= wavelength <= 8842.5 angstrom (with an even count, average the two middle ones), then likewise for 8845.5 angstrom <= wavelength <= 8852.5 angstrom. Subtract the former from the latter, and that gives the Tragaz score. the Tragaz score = 0.007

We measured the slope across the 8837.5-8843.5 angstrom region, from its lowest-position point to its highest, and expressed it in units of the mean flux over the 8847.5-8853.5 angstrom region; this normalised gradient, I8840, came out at -0.003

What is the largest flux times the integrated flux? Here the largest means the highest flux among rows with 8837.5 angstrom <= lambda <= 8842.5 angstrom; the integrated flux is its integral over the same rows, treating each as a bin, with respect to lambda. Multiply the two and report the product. 409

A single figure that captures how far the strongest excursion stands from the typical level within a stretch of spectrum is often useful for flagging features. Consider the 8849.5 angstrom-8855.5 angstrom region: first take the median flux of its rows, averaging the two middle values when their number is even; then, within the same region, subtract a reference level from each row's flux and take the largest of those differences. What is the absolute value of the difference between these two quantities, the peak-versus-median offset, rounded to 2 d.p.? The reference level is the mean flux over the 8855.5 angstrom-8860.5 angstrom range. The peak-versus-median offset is 8.94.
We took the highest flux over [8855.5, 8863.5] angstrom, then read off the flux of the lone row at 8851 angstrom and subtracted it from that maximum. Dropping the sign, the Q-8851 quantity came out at 0.02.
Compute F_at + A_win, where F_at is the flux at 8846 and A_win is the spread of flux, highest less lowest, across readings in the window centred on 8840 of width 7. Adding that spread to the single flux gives 8.99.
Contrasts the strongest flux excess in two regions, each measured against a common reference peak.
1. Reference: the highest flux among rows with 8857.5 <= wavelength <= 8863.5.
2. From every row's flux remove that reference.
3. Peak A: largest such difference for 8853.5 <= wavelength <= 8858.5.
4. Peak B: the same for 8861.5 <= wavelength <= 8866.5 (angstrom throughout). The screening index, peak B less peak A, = -0.16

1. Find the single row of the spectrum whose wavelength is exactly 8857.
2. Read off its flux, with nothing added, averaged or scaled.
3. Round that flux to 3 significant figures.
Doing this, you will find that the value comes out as 8.97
